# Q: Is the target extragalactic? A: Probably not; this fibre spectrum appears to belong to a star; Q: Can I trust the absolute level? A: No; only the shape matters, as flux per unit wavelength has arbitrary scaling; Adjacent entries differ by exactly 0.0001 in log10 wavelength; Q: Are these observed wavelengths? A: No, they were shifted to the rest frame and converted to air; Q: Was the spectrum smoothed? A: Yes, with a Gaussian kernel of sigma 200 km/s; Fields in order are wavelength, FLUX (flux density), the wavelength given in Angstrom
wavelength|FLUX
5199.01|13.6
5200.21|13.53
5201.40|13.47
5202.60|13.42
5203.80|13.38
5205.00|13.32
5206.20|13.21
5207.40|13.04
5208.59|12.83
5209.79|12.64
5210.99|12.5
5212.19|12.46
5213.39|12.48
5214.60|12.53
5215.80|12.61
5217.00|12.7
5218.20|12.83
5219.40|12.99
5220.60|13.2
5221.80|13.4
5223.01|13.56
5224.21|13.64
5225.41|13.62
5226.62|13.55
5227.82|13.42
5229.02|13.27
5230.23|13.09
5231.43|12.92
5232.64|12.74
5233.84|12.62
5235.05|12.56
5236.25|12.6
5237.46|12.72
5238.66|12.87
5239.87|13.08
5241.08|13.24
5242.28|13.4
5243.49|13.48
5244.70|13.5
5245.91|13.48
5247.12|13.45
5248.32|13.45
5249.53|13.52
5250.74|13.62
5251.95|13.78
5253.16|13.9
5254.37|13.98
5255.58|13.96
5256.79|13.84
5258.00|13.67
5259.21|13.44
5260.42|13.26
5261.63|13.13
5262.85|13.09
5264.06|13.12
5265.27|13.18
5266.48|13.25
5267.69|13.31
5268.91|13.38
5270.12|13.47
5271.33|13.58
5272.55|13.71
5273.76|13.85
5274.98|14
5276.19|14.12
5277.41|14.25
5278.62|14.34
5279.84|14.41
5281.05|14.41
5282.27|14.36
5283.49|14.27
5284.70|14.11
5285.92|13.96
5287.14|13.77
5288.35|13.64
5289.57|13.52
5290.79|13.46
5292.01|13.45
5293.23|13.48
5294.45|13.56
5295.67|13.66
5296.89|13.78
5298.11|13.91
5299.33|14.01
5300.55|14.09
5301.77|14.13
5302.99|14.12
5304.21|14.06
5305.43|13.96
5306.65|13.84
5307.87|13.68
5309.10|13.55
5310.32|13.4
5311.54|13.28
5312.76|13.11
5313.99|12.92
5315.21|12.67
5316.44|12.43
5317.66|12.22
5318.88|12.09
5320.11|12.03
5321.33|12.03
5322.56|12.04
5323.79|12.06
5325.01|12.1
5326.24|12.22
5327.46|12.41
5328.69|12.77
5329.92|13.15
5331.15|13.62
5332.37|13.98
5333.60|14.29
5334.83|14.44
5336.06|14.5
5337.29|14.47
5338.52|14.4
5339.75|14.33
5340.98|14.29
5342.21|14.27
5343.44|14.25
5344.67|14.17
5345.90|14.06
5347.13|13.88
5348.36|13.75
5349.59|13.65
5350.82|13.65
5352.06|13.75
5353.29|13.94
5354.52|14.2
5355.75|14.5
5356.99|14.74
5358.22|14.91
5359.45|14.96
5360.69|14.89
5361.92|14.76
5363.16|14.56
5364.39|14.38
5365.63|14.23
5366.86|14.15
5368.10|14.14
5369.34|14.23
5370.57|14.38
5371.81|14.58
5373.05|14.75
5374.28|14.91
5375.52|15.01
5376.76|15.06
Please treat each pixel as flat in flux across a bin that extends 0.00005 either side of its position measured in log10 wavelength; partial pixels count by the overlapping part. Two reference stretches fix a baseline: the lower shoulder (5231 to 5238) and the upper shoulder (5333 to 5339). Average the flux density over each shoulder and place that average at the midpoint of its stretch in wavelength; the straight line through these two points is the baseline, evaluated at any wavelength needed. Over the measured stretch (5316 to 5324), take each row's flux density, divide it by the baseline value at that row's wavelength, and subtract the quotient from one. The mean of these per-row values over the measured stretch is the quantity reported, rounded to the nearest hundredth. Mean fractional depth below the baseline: 0.14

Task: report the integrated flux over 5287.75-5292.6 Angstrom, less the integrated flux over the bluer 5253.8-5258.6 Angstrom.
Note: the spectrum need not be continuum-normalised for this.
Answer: -1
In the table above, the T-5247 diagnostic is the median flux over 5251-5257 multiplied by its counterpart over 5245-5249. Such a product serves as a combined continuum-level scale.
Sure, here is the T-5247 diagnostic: 187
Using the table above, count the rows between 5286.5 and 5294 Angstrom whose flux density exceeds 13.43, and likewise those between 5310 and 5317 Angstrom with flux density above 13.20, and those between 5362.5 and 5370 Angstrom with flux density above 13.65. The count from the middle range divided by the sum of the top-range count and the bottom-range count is 0.17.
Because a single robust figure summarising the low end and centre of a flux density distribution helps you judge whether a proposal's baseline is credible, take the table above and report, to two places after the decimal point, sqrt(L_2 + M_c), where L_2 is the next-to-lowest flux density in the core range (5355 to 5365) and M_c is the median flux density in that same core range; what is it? 5.41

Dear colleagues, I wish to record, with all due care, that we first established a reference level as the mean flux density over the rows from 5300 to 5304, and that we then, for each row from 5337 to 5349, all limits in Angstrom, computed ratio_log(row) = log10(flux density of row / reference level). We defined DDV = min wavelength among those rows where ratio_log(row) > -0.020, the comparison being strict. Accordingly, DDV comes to 5337.29 Angstrom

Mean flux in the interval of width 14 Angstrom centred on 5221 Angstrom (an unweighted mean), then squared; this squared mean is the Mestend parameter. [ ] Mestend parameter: 173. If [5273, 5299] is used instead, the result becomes 194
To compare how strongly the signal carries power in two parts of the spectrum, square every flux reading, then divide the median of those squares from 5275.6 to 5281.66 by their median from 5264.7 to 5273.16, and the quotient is 1.1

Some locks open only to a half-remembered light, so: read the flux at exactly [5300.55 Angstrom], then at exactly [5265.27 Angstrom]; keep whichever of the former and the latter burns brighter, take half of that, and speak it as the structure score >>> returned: 7.0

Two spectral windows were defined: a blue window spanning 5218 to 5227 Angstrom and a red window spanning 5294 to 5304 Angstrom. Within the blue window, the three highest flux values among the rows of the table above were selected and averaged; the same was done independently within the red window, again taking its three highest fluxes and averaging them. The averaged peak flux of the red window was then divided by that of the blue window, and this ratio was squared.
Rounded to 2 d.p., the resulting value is 1.08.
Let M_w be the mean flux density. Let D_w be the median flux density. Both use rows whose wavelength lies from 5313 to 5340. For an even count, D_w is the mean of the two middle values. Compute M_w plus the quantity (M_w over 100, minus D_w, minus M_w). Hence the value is -12.6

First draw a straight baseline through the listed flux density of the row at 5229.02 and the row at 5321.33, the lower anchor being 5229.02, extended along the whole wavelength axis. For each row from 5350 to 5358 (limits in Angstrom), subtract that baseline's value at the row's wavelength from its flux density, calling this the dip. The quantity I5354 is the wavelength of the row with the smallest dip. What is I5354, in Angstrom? 5350.82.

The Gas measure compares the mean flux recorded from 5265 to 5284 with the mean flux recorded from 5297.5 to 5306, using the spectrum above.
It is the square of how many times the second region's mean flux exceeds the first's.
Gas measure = 1.02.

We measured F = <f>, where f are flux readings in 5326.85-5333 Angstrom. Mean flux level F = 13.2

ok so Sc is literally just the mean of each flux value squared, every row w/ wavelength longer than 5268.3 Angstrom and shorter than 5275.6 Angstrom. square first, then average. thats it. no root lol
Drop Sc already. 187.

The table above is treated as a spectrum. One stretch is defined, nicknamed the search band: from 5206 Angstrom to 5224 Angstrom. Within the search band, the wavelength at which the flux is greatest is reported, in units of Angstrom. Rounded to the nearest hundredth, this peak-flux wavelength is 5223.01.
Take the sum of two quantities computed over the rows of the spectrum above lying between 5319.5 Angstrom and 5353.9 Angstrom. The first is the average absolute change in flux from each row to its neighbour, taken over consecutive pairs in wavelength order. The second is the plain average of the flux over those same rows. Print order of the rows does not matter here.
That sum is 13.7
